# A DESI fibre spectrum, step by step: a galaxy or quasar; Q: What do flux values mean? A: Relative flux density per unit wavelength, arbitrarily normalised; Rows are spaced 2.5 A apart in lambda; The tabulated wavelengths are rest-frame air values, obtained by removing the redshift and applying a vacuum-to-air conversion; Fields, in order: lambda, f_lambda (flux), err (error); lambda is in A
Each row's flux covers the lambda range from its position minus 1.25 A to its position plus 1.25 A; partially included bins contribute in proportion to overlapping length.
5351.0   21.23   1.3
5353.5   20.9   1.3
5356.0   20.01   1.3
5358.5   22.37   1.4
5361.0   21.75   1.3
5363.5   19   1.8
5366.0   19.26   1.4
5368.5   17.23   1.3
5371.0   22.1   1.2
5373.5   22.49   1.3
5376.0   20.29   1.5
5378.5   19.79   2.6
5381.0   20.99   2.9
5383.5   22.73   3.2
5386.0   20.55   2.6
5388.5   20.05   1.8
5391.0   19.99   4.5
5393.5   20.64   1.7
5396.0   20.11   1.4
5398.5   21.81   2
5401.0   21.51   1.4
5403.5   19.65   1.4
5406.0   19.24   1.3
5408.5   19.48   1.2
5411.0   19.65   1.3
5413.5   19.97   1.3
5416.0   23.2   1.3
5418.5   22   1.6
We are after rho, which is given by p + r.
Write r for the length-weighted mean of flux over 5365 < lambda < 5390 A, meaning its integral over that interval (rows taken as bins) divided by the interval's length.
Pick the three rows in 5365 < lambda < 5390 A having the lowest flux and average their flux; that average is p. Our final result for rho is 39.3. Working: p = 18.8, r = 20.6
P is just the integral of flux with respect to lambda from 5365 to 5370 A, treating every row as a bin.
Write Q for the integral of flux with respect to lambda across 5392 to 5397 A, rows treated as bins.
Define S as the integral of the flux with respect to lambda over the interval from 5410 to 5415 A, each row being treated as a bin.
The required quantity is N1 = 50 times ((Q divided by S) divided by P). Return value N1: 0.55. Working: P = 92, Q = 102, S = 100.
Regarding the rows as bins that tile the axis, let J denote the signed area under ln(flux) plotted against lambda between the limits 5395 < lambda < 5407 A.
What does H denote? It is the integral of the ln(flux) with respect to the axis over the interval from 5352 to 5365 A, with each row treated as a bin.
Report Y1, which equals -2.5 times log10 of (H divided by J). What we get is -0.092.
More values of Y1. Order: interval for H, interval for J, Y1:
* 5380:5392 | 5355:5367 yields -0.007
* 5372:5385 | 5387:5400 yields -0.012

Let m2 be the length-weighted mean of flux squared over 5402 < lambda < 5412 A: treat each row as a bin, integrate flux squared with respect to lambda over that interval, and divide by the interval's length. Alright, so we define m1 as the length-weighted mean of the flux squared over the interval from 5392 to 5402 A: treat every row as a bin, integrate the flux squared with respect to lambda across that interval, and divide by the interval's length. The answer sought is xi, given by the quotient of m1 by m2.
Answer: 1.15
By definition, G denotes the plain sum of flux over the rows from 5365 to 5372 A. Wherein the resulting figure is 58.6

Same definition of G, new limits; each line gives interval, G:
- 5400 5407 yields 60.4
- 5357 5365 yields 63.1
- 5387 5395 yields 60.7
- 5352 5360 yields 63.3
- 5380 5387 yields 64.3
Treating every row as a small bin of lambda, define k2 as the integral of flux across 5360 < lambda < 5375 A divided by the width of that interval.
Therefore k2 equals 20.3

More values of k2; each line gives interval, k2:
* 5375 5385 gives 21.0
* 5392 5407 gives 20.5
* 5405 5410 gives 19.4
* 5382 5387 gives 21.7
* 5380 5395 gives 20.8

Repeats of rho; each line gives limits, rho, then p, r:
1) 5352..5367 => 40.0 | 19.4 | 20.6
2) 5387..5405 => 40.4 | 19.9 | 20.5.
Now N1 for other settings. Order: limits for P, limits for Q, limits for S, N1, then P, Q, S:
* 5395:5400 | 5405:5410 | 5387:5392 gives 0.46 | 105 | 97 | 100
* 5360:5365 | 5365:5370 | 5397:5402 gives 0.42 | 101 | 92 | 108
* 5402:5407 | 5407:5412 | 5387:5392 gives 0.50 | 98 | 98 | 100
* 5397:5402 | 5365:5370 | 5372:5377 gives 0.40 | 108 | 92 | 107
